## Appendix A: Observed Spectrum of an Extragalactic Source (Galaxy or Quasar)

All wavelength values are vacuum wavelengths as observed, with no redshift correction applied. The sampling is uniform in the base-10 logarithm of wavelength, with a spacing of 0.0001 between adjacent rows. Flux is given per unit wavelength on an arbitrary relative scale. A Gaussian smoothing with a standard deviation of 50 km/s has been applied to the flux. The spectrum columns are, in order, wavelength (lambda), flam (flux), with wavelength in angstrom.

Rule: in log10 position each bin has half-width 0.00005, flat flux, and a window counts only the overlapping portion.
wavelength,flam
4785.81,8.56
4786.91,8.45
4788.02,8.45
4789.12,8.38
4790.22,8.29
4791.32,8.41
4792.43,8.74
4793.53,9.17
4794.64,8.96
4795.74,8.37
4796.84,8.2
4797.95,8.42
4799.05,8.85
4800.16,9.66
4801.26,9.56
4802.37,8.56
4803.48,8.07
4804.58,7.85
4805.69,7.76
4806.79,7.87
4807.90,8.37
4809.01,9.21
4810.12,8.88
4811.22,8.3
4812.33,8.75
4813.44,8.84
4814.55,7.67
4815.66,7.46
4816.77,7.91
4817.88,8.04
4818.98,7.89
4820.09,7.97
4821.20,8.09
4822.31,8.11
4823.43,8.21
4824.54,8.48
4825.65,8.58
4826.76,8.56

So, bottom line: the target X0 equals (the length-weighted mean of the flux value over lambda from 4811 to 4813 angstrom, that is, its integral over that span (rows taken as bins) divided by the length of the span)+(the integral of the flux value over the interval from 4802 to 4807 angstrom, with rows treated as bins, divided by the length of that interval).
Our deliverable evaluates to 16.6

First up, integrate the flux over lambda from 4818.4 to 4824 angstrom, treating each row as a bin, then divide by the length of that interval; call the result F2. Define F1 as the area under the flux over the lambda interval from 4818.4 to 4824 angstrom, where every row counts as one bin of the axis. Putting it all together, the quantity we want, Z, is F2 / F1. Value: 0.179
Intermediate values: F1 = 45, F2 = 8.06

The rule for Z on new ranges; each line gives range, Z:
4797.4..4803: 0.179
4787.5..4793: 0.182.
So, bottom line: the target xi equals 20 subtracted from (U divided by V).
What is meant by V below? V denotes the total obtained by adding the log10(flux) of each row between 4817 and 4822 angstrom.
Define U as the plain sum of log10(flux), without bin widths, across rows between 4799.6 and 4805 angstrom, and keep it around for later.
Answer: -18.7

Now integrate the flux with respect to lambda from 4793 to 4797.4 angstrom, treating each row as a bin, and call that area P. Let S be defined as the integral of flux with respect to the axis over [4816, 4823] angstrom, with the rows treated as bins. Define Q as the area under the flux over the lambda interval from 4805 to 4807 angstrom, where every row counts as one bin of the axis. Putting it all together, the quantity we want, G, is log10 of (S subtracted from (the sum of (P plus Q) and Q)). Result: 1.13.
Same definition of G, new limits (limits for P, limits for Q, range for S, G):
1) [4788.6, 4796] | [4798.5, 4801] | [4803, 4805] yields 1.97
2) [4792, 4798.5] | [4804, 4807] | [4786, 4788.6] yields 1.91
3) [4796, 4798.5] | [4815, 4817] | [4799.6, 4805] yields 0.61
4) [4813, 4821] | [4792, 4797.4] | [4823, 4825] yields 2.15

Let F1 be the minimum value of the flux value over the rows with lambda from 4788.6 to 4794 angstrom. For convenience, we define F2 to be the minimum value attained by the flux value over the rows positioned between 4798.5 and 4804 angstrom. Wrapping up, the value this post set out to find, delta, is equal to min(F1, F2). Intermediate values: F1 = 8.29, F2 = 8.07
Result 8.07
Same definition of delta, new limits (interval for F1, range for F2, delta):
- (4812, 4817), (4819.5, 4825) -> 7.46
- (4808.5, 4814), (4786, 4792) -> 8.29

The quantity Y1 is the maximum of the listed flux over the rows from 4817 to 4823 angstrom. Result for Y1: 8.11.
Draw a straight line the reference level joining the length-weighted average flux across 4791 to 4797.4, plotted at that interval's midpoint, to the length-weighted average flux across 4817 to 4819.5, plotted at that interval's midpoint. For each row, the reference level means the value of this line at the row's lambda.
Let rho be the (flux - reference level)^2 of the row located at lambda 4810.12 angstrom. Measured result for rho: 0.5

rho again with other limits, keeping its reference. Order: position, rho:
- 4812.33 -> 0.4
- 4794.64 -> 0.1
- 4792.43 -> 0.0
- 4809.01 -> 0.9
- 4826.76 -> 0.6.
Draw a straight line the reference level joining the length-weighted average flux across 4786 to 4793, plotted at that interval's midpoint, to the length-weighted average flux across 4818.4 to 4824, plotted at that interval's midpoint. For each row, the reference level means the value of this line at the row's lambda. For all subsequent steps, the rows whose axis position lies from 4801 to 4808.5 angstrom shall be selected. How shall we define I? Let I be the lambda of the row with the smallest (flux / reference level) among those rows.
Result 4805.69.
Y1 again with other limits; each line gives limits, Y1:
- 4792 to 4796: 9.17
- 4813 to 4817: 8.84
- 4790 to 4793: 8.74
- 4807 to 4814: 9.21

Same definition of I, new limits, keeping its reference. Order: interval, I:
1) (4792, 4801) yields 4796.84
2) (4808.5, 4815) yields 4814.55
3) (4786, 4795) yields 4790.22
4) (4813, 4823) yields 4815.66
